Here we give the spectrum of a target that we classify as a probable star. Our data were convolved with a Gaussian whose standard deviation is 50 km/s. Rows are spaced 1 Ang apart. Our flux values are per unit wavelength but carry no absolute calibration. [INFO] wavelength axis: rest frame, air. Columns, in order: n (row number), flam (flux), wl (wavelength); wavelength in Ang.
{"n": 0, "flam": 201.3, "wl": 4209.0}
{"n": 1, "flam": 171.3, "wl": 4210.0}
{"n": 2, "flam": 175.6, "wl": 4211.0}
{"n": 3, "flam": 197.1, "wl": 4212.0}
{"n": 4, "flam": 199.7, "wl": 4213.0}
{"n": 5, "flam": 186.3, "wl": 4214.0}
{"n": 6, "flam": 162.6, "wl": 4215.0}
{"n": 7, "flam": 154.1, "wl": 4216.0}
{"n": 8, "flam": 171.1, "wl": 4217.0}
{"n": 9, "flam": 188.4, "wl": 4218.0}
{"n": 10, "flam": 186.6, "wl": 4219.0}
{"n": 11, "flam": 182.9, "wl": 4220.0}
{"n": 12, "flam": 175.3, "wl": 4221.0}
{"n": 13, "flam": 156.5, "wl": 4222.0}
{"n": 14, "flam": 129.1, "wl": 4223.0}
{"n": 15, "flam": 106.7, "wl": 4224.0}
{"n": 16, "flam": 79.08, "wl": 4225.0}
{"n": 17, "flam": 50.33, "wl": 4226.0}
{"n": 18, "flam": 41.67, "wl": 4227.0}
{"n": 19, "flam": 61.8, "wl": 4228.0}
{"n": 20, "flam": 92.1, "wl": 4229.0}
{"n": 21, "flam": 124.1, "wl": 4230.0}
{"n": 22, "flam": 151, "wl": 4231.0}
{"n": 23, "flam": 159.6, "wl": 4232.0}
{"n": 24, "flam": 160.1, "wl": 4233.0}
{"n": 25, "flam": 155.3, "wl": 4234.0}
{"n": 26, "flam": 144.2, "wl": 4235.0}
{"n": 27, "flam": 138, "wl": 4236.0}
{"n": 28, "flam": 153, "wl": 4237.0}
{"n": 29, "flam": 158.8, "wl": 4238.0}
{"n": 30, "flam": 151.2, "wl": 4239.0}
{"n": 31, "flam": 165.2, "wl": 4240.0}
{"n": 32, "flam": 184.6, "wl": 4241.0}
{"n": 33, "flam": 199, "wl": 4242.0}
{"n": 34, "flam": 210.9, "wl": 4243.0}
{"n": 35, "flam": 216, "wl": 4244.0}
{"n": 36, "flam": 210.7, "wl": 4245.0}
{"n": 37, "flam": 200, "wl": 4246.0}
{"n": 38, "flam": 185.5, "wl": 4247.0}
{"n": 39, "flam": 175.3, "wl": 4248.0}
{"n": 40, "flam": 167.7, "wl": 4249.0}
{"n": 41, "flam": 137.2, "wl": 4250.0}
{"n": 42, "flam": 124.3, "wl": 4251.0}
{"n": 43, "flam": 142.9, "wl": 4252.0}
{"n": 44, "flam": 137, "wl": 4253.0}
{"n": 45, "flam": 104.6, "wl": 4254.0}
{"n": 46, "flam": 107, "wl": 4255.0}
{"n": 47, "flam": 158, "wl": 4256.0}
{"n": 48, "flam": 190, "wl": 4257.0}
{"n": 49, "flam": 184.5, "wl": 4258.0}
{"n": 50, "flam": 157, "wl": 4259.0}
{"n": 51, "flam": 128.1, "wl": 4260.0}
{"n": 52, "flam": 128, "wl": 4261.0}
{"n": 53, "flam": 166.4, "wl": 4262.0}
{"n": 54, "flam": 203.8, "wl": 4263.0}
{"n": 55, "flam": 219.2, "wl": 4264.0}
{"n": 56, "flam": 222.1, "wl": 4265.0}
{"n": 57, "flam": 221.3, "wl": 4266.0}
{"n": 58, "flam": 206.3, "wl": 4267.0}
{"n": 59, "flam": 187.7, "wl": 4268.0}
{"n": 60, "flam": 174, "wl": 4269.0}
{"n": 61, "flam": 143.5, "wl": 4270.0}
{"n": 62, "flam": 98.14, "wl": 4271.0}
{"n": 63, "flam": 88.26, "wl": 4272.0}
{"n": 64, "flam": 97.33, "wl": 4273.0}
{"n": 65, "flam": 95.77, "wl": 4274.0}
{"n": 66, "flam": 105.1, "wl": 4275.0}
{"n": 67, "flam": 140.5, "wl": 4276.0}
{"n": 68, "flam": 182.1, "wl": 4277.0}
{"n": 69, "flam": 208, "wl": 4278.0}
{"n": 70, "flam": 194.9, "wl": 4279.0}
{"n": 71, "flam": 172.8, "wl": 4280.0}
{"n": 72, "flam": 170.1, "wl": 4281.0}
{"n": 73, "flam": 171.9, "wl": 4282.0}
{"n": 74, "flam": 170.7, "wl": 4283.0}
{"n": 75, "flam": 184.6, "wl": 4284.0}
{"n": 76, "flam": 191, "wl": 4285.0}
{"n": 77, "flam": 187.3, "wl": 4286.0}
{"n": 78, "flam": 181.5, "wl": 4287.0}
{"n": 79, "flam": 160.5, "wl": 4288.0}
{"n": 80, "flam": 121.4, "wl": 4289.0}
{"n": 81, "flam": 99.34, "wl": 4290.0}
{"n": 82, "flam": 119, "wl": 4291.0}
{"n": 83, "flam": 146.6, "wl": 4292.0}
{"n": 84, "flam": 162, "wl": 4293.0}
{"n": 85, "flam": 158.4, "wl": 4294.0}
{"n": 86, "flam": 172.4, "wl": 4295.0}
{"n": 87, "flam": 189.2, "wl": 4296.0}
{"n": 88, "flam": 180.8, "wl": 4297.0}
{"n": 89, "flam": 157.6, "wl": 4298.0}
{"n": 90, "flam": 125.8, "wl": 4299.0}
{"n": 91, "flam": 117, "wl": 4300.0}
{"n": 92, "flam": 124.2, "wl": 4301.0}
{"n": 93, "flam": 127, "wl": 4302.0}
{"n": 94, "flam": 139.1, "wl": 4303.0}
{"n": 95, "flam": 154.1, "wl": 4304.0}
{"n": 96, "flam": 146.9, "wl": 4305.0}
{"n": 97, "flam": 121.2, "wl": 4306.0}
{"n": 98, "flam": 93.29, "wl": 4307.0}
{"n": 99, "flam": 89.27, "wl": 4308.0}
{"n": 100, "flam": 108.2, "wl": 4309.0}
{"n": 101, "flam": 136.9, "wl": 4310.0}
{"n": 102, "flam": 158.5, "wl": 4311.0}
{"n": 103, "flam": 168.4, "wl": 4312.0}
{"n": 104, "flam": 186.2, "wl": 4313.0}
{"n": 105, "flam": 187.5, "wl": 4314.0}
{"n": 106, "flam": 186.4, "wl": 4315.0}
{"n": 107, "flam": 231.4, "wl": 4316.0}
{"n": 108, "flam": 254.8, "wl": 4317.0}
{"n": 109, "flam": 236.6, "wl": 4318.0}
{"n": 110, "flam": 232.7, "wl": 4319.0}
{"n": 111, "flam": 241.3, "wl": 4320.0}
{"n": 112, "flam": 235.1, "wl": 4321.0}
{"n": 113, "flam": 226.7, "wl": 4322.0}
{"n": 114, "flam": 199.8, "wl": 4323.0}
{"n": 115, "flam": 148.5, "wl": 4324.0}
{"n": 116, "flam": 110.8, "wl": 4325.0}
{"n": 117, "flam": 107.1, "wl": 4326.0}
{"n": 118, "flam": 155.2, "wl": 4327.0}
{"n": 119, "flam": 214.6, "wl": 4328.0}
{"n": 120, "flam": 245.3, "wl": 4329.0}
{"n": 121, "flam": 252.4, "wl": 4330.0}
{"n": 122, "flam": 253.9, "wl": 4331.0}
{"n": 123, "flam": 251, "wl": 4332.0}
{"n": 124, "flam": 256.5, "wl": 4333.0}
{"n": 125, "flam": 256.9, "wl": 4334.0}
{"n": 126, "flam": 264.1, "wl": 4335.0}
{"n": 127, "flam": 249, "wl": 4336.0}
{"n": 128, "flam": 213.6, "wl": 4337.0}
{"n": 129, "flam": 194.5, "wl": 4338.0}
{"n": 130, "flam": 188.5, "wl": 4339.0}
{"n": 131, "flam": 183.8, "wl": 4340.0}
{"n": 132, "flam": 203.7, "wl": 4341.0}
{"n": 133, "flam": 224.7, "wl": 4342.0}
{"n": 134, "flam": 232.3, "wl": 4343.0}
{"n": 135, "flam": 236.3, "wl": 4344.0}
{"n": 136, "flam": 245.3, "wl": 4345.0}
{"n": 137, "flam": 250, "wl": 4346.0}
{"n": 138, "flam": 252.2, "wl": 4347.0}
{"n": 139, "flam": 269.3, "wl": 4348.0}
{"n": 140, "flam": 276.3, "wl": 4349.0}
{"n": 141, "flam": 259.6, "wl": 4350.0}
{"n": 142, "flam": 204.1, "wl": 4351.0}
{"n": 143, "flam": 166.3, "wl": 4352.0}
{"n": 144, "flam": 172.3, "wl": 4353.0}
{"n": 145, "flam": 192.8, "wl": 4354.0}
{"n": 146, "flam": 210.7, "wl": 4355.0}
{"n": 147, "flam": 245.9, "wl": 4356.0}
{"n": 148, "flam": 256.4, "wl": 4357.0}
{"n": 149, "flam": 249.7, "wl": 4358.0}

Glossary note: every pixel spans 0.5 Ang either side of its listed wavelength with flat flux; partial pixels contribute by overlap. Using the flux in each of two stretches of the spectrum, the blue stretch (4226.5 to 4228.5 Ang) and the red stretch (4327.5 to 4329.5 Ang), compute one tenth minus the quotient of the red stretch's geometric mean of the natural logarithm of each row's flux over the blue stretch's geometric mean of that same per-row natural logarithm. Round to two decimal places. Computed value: -1.29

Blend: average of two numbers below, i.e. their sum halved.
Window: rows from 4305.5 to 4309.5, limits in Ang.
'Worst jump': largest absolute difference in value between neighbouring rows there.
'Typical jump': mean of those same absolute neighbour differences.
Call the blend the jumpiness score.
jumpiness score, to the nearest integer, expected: 22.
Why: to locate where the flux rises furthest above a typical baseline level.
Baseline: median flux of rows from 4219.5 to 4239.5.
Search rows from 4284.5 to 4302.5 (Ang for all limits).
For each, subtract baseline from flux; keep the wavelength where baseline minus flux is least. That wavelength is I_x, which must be 4285.0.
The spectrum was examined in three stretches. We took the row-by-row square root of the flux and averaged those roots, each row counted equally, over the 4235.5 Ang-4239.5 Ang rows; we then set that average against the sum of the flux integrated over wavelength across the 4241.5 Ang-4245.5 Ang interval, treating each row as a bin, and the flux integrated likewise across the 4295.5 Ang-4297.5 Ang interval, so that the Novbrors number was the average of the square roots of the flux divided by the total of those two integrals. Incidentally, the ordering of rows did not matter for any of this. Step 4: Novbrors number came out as 0.0102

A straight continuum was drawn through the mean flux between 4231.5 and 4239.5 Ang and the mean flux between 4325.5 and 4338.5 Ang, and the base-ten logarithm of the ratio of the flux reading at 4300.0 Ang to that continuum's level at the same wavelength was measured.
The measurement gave -0.23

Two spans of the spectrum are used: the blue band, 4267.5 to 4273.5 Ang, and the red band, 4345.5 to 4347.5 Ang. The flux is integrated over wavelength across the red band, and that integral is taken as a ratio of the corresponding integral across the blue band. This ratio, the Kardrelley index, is 0.64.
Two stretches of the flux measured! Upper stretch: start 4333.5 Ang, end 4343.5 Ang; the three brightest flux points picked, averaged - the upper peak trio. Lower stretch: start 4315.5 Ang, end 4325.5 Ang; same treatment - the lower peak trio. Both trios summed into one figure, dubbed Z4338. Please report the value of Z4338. 501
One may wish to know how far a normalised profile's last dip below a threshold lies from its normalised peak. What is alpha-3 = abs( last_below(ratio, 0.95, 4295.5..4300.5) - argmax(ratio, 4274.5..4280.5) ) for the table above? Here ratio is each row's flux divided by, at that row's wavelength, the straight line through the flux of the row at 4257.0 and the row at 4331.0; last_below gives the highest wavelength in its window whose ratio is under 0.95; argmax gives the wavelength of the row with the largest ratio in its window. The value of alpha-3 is 22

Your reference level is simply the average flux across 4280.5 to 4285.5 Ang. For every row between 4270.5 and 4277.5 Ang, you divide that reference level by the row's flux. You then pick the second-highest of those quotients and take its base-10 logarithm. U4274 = 0.27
